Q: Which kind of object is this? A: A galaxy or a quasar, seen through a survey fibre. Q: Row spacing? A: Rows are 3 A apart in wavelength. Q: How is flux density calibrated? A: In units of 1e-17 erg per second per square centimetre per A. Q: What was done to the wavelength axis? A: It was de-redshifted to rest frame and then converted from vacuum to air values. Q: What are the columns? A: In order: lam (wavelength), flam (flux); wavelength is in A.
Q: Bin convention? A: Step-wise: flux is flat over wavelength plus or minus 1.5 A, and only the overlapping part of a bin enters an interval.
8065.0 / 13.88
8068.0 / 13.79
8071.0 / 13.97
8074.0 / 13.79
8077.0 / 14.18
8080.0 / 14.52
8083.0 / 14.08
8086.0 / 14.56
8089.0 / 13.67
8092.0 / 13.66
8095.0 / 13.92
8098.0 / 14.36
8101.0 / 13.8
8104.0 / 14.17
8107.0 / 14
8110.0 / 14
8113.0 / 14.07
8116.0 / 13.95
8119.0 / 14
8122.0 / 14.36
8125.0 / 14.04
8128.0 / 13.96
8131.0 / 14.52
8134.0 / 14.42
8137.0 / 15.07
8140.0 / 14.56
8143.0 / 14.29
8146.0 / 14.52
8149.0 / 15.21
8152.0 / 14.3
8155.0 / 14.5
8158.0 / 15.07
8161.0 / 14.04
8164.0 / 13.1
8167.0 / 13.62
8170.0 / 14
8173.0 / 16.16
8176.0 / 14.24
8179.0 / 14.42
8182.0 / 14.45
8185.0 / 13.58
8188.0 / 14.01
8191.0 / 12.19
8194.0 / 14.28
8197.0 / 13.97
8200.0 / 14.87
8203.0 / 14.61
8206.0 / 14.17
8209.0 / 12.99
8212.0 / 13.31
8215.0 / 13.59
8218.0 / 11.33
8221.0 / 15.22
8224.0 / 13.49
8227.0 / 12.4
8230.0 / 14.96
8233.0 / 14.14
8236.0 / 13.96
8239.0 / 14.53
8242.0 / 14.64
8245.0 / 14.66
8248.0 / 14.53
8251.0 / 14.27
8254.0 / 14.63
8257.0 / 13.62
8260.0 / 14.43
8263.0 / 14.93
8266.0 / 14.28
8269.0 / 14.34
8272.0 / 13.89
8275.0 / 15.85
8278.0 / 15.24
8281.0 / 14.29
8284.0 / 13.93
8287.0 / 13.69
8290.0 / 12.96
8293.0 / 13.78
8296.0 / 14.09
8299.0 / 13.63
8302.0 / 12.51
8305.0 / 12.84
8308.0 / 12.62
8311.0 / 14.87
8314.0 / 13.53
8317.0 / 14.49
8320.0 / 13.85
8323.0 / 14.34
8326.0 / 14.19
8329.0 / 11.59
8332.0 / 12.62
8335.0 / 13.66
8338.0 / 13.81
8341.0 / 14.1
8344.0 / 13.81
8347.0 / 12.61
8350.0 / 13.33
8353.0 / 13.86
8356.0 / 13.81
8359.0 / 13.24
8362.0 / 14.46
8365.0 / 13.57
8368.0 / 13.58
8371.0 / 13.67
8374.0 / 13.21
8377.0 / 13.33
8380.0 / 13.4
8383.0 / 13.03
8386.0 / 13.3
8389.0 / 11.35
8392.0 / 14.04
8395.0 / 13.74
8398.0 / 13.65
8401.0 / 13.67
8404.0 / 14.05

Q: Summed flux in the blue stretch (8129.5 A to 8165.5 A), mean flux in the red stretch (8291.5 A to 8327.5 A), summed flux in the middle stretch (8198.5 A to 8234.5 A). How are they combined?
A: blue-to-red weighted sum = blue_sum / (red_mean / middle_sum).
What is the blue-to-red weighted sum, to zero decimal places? 2087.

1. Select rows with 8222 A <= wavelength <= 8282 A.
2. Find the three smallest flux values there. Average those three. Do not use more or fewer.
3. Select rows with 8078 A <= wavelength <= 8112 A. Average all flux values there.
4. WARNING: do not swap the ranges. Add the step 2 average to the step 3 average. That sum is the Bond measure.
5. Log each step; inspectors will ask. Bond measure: 27.2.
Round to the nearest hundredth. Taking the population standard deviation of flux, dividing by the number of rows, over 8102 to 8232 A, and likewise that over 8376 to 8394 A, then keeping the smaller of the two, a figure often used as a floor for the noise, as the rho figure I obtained 0.83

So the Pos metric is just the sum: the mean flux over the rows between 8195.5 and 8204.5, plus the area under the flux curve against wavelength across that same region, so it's 145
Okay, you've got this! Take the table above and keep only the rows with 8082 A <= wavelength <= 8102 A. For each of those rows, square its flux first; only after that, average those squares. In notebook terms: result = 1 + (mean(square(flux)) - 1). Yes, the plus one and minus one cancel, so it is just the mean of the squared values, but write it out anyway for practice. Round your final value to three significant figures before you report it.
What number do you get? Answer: 196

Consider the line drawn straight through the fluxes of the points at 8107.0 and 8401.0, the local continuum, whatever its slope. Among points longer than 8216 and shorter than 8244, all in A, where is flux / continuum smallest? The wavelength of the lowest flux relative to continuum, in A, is 8218.0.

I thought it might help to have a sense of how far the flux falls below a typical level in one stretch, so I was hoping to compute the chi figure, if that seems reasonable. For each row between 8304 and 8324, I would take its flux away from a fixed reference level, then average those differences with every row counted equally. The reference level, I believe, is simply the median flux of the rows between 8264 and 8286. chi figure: 0.5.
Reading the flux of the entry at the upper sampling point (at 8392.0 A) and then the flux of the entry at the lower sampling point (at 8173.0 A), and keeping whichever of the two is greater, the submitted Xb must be 16.2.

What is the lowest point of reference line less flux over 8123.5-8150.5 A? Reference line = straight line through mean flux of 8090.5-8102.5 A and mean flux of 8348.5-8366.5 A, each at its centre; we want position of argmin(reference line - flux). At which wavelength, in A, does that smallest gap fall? 8149.0 A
